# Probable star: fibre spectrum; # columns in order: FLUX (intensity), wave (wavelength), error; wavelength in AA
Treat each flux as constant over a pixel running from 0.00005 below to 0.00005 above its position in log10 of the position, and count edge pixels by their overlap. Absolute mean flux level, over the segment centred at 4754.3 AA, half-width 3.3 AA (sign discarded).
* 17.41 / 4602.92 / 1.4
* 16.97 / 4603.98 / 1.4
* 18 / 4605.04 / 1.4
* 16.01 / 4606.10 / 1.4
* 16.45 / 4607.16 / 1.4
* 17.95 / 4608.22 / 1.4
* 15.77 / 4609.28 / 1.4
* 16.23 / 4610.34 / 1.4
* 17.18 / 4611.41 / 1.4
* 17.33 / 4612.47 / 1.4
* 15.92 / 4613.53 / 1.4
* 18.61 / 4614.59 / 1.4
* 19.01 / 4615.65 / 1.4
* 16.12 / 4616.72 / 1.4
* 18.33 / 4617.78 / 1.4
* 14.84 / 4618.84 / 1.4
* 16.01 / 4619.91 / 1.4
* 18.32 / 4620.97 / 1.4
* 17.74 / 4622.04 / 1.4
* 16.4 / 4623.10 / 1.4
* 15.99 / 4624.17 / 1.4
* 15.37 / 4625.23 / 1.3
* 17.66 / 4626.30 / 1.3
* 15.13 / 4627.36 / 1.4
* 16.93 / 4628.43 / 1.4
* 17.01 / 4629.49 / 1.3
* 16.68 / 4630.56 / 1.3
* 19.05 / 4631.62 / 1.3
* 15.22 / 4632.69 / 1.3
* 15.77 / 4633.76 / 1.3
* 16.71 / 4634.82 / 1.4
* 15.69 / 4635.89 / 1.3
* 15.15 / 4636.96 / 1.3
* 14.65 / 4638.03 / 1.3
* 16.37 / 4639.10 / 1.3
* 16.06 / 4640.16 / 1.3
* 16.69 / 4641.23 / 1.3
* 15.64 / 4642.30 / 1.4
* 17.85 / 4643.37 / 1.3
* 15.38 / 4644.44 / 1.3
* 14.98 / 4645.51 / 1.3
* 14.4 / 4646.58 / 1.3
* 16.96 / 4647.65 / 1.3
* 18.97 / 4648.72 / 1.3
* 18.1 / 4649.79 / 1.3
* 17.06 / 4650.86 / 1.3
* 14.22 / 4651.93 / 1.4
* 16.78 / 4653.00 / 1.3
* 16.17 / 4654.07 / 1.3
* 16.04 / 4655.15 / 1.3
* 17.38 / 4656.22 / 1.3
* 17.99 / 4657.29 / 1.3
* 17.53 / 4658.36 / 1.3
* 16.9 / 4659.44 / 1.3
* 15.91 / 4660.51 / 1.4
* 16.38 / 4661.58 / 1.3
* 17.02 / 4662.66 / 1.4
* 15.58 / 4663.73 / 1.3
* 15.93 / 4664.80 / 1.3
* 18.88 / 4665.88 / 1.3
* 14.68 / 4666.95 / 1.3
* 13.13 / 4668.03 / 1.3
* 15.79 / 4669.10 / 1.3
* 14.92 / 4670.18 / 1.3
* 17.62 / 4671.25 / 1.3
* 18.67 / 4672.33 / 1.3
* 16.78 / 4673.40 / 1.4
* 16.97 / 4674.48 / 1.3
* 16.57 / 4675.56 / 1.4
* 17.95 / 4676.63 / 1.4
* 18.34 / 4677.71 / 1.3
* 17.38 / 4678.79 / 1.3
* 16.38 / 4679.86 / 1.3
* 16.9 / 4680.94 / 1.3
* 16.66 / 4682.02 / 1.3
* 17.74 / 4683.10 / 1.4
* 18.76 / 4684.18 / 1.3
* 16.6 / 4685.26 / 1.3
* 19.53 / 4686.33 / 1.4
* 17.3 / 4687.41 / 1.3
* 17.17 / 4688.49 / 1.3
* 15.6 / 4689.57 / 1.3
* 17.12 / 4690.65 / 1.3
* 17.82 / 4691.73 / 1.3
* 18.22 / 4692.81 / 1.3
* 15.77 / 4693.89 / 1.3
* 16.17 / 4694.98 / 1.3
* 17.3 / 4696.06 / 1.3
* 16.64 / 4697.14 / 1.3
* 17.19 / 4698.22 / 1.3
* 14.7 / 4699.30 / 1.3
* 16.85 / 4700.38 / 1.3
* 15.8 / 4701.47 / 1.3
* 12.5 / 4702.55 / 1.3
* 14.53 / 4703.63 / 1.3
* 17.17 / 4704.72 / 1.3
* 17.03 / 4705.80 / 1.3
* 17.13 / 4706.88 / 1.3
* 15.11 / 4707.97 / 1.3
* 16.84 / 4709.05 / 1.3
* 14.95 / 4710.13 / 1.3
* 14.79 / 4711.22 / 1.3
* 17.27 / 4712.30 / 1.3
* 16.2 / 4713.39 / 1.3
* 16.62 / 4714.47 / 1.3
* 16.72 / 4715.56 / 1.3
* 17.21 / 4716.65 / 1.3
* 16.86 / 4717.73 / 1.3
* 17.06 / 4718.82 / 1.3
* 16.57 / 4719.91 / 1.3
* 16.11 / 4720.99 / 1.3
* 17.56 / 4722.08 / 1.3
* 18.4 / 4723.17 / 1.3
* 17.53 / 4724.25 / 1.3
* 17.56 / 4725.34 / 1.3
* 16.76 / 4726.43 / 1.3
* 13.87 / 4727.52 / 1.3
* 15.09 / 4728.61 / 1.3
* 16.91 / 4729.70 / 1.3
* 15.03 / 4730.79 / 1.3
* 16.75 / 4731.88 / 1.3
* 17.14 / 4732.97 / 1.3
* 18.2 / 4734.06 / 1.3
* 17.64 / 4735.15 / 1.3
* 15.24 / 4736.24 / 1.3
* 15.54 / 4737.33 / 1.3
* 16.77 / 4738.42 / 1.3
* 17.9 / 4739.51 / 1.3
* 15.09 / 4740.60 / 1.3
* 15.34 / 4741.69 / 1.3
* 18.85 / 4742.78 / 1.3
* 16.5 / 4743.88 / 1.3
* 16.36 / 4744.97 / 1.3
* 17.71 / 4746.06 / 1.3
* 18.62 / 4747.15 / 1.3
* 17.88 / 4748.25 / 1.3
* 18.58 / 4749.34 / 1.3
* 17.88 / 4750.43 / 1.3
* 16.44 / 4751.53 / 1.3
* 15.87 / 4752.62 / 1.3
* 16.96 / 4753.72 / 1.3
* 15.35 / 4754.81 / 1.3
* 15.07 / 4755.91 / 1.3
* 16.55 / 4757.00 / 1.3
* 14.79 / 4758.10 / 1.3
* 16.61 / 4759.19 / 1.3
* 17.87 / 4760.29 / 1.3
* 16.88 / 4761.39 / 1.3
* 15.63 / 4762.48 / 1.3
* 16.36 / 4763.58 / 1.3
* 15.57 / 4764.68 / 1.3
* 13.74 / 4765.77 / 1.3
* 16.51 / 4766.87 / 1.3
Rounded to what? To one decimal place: 16.0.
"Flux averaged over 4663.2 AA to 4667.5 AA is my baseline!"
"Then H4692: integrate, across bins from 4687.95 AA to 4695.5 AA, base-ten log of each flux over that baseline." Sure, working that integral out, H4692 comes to 0.11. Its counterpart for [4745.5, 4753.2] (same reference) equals 0.25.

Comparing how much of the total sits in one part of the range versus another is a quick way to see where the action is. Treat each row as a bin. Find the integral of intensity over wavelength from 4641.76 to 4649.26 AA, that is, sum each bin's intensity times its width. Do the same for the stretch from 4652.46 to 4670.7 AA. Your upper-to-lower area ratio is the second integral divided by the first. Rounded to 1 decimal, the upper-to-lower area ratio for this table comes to 2.4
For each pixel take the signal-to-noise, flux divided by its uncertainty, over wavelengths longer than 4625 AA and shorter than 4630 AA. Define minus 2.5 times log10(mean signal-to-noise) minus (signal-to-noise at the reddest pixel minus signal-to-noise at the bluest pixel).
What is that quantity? -4.0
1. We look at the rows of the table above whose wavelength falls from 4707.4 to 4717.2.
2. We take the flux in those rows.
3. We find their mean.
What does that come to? 16.2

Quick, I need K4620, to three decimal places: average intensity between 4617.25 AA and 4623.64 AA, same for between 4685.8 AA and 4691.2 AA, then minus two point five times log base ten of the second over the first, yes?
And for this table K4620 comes -0.026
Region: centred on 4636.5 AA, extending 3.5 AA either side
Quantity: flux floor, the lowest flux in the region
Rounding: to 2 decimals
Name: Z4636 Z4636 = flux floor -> 14.65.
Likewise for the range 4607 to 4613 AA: 15.77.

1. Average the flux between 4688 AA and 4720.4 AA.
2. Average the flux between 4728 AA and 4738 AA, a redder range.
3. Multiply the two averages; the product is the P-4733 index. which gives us 268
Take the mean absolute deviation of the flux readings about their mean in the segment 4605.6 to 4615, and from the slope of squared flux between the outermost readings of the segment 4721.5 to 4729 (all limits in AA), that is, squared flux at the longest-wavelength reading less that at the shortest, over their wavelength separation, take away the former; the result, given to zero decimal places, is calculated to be -13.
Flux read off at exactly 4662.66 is 17.02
